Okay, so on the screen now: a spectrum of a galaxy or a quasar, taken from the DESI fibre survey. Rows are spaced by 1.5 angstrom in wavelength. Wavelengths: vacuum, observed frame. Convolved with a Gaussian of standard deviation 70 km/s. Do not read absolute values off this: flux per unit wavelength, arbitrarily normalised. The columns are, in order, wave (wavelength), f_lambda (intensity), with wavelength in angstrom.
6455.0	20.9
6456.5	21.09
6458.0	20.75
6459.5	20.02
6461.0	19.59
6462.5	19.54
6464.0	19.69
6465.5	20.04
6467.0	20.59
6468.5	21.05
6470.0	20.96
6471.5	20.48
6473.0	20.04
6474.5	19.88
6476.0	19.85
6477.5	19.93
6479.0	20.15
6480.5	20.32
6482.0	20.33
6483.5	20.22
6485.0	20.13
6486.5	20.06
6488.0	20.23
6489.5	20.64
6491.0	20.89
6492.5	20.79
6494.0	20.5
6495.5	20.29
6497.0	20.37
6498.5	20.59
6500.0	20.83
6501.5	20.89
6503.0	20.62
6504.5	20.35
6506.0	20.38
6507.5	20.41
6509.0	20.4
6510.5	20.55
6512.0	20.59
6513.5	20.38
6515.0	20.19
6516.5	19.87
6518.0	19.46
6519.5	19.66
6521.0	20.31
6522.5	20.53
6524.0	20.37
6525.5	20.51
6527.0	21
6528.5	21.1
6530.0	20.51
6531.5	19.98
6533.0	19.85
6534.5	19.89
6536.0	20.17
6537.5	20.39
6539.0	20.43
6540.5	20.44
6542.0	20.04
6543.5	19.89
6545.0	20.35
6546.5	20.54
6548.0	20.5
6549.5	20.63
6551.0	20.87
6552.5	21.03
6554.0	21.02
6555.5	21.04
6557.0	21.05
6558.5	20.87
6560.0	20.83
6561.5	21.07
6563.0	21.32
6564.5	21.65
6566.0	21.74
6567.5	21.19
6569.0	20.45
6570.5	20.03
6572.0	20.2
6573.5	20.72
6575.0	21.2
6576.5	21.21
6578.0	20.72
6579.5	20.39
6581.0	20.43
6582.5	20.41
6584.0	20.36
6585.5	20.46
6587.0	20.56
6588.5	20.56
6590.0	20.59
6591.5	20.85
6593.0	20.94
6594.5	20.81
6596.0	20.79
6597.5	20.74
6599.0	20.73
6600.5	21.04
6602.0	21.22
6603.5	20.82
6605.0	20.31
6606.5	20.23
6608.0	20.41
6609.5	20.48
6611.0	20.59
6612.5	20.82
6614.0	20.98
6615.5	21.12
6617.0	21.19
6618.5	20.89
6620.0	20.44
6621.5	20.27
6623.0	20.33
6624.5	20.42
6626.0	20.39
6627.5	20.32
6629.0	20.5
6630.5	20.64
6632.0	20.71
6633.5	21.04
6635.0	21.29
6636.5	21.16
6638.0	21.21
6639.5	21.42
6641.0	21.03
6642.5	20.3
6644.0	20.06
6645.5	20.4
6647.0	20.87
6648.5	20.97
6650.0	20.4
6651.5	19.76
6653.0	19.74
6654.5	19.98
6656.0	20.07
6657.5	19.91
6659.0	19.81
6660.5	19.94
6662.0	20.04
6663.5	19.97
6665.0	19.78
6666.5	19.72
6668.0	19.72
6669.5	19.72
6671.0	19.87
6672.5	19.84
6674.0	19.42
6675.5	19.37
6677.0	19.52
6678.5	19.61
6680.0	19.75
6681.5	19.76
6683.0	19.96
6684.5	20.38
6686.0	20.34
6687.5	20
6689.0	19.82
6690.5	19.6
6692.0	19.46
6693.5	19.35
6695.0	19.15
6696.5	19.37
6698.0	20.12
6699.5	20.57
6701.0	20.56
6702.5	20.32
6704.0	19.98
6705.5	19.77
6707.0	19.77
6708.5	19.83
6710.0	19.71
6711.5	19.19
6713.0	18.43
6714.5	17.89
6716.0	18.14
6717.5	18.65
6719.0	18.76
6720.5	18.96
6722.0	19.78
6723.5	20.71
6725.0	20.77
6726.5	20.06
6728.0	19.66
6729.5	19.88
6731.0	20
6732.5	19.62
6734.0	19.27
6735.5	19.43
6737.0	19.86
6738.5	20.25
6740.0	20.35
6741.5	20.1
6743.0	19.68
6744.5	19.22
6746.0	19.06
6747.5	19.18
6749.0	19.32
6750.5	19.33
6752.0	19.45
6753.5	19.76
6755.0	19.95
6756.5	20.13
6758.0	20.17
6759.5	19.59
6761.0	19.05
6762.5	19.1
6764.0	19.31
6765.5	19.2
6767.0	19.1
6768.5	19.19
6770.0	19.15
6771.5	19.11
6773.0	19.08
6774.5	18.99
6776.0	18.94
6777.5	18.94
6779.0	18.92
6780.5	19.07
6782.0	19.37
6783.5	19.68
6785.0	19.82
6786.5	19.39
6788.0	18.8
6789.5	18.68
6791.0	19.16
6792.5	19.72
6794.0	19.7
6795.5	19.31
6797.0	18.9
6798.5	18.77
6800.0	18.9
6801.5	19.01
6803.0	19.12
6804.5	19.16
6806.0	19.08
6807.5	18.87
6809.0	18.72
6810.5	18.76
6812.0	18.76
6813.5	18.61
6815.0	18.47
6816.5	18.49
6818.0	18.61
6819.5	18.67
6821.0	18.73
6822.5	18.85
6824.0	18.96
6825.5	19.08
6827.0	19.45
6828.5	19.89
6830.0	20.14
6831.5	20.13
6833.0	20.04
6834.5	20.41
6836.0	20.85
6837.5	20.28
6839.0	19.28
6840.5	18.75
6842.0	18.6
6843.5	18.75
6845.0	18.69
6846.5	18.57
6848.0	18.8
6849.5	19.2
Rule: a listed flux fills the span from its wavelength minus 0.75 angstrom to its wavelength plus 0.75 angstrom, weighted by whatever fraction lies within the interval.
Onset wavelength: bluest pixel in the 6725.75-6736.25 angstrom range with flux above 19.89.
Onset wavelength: 6726.5 angstrom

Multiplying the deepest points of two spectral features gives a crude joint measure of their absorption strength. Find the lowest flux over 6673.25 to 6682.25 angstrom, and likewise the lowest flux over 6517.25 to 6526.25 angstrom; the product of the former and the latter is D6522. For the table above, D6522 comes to 377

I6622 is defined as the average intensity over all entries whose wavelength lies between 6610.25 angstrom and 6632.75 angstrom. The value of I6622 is 20.6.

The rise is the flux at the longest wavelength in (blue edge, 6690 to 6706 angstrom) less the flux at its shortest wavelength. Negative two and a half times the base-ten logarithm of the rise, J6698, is 1.9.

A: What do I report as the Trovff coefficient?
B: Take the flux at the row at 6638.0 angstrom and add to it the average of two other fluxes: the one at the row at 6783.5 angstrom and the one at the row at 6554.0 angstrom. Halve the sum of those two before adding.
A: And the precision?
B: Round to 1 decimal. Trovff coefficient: 41.6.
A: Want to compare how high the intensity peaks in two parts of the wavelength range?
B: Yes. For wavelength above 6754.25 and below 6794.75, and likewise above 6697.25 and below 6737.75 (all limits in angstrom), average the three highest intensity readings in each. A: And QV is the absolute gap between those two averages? 0.60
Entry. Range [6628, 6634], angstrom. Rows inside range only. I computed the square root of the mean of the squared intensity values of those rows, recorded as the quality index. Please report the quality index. 20.7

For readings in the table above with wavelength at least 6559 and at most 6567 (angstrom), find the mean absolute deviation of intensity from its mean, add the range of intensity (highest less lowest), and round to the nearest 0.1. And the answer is 1.2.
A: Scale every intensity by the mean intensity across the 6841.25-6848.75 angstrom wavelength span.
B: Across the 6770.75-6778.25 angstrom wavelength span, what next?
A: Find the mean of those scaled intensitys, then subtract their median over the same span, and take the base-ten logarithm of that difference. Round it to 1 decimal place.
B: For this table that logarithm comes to -2.9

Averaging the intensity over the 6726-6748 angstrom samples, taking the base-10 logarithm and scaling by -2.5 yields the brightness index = -3.237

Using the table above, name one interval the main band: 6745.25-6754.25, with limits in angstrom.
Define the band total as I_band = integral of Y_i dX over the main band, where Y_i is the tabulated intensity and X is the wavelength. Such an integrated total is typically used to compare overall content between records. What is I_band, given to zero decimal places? 174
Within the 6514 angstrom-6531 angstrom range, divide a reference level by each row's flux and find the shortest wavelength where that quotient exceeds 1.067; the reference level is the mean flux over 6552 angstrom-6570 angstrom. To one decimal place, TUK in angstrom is 6518.0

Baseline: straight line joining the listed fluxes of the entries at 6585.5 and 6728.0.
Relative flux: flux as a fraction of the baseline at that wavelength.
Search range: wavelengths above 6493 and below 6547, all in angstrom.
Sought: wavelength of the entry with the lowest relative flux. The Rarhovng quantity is 6518.0 angstrom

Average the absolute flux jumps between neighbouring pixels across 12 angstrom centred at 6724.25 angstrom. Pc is 0.48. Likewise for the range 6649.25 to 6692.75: 0.16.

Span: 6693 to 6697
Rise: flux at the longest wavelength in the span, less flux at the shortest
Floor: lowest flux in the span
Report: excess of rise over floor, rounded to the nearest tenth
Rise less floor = -19.1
